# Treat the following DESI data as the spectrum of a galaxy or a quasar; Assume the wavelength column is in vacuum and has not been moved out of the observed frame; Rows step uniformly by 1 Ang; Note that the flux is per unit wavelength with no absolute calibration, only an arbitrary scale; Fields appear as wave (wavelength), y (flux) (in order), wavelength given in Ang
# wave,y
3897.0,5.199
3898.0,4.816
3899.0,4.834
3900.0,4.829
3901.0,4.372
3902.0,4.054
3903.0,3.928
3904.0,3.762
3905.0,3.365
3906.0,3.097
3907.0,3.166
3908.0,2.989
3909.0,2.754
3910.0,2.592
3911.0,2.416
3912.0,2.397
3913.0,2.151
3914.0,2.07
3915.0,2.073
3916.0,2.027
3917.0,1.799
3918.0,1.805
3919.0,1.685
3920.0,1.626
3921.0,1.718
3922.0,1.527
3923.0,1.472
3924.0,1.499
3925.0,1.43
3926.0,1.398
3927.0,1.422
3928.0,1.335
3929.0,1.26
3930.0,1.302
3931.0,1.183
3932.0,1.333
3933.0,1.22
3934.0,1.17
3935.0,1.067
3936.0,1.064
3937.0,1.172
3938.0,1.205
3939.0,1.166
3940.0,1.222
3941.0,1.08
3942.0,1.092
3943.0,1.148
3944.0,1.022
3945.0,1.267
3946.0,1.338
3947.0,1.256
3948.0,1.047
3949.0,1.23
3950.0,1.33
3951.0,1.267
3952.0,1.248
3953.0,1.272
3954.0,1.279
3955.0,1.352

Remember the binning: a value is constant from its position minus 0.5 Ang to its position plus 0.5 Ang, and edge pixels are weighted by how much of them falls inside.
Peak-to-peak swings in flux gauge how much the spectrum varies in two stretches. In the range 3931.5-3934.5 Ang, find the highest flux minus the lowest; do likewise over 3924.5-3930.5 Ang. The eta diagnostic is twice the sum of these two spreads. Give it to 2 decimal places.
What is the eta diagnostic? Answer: 0.67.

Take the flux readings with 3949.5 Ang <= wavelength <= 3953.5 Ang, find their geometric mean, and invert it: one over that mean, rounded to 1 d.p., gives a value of 0.8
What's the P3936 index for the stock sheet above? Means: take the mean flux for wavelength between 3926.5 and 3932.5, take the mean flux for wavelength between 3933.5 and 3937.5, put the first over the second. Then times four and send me 4.7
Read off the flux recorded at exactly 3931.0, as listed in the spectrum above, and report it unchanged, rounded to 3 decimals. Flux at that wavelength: 1.183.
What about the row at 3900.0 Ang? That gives 4.829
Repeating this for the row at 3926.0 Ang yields 1.398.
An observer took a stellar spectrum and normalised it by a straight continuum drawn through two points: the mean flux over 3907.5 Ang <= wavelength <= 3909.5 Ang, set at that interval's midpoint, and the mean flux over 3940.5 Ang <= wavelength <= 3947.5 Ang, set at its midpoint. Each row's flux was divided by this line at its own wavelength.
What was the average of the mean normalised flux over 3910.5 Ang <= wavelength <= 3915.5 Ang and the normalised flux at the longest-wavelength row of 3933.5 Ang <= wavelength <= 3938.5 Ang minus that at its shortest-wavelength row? 0.476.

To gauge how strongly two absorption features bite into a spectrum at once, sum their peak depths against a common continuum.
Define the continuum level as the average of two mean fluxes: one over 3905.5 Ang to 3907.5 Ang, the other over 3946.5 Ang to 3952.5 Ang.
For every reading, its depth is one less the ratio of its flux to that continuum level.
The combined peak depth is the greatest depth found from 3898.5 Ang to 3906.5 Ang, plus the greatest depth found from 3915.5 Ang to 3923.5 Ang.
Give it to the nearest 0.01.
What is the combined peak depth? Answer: -0.10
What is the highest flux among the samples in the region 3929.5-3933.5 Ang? 1.333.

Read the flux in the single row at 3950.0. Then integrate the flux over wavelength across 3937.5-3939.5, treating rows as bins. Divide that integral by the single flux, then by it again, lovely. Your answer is 1.3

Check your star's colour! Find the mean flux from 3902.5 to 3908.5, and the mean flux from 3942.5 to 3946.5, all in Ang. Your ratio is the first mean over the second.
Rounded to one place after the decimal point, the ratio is 2.8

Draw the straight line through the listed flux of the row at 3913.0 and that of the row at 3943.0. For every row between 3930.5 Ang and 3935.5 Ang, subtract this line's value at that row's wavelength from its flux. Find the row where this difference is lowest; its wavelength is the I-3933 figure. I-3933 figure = 3931.0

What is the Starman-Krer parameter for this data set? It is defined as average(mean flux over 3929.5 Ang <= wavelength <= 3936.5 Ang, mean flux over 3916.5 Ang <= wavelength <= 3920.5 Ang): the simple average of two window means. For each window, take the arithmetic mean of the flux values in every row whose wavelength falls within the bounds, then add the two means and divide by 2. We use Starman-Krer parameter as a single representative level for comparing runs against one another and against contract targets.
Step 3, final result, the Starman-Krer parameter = 1.5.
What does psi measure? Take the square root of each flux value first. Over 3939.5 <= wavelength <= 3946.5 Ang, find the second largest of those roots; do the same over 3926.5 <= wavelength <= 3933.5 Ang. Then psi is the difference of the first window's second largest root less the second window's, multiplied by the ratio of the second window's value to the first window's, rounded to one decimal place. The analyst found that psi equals 0.0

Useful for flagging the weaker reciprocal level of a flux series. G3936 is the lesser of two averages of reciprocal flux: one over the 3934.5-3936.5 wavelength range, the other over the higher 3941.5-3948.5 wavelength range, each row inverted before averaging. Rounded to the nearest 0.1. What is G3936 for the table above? 0.9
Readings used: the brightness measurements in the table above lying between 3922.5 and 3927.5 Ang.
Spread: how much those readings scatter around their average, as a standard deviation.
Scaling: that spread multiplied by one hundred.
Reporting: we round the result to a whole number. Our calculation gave 4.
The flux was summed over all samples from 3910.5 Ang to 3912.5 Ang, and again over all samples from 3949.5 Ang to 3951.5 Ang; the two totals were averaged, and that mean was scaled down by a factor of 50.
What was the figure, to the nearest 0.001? 0.074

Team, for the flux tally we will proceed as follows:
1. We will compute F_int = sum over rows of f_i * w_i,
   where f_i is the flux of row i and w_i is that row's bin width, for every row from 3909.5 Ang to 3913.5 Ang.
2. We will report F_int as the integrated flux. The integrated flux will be 10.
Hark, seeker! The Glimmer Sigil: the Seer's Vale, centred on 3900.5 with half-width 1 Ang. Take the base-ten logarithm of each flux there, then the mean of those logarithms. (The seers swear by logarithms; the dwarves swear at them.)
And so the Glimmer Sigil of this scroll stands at 0.66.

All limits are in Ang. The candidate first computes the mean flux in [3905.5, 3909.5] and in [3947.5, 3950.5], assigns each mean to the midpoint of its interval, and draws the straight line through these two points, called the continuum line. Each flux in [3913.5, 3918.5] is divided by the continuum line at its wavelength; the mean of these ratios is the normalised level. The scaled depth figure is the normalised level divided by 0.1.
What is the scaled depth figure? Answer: 7.4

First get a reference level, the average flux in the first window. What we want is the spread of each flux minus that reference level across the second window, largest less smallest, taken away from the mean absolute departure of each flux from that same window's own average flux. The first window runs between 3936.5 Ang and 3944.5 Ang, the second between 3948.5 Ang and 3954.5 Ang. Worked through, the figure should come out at -0.08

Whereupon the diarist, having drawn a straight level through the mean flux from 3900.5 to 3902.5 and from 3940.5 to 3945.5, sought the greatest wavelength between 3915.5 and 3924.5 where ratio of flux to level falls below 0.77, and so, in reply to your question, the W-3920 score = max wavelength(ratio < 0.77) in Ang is 3924.0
